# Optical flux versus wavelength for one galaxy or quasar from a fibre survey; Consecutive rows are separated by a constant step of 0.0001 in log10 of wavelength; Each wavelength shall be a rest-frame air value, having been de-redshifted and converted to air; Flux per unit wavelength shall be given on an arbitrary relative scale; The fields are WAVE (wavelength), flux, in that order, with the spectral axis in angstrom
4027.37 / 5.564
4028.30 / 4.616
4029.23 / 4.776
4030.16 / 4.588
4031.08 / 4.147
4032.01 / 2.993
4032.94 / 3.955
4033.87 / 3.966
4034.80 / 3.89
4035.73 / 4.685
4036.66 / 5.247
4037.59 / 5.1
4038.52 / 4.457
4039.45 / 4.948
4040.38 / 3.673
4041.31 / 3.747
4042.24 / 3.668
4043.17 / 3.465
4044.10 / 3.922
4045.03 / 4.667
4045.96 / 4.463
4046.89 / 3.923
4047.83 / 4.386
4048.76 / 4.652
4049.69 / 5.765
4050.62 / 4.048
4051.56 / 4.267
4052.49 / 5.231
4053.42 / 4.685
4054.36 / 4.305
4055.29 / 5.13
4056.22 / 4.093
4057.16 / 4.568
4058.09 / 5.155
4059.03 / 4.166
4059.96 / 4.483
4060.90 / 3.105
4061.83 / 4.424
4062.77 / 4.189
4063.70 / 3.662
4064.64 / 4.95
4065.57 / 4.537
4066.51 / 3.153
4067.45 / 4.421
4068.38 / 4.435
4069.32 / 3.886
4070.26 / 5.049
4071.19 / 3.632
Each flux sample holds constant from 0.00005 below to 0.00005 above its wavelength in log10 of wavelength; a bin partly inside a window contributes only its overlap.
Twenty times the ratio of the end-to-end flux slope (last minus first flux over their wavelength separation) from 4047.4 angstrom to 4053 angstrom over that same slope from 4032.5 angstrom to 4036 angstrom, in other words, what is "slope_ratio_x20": 14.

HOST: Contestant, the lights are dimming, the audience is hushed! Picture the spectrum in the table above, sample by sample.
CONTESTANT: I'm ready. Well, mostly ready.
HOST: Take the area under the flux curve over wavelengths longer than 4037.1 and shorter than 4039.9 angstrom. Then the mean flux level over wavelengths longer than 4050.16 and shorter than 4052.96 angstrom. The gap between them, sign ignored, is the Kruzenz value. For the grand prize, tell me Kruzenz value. 9.0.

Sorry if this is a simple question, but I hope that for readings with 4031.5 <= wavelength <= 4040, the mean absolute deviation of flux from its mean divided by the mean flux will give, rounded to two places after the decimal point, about 0.13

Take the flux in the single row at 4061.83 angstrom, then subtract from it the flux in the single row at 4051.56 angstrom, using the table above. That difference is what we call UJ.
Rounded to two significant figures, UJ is 0.16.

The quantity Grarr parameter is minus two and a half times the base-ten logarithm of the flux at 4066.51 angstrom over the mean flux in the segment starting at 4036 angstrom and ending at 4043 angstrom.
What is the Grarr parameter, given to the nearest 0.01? 0.36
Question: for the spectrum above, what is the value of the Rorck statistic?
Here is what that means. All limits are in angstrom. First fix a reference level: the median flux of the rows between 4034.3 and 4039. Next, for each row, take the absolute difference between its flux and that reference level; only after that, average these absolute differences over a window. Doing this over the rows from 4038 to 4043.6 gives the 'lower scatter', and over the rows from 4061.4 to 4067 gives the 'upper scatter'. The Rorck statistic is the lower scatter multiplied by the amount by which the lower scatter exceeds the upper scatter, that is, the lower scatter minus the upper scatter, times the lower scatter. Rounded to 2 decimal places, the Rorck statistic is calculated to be 0.12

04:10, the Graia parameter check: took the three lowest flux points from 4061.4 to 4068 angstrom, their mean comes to 3.67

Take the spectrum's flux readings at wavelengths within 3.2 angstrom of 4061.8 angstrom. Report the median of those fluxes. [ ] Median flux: 4.2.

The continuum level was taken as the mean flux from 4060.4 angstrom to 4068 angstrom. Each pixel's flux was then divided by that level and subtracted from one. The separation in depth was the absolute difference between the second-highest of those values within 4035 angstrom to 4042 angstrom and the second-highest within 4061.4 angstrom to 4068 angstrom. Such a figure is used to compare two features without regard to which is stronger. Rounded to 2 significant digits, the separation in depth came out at 0.021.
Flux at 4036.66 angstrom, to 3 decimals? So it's 5.247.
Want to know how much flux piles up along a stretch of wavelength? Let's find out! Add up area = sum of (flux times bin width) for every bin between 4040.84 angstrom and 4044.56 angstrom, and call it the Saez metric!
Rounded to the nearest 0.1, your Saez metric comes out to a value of 13.8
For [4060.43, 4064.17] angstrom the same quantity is 14.4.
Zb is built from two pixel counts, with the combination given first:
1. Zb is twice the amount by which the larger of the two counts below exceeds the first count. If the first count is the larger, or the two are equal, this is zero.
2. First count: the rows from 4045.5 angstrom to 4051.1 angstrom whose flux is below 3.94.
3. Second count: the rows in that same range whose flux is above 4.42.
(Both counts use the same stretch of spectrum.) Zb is 4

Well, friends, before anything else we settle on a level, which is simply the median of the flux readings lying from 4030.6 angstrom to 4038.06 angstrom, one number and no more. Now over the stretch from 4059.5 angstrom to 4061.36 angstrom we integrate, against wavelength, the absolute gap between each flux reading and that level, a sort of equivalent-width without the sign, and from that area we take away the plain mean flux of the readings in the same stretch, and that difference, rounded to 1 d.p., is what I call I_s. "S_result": -2.5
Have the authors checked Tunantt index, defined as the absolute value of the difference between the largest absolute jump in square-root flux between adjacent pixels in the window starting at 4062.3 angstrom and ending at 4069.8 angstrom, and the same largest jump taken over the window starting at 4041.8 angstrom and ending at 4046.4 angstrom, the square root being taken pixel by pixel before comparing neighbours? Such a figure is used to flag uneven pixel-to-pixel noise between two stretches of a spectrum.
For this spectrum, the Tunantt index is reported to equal 0.17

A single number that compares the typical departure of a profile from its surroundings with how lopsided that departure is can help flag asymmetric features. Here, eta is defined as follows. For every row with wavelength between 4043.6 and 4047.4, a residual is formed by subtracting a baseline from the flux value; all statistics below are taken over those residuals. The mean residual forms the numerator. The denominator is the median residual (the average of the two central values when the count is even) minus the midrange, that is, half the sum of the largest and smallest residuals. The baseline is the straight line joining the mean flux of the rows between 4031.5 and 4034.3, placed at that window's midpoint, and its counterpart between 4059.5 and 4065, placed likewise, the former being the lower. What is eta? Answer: -4.5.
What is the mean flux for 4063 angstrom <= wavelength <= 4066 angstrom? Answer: 4.38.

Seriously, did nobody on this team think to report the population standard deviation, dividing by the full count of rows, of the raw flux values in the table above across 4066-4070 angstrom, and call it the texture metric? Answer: 0.52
